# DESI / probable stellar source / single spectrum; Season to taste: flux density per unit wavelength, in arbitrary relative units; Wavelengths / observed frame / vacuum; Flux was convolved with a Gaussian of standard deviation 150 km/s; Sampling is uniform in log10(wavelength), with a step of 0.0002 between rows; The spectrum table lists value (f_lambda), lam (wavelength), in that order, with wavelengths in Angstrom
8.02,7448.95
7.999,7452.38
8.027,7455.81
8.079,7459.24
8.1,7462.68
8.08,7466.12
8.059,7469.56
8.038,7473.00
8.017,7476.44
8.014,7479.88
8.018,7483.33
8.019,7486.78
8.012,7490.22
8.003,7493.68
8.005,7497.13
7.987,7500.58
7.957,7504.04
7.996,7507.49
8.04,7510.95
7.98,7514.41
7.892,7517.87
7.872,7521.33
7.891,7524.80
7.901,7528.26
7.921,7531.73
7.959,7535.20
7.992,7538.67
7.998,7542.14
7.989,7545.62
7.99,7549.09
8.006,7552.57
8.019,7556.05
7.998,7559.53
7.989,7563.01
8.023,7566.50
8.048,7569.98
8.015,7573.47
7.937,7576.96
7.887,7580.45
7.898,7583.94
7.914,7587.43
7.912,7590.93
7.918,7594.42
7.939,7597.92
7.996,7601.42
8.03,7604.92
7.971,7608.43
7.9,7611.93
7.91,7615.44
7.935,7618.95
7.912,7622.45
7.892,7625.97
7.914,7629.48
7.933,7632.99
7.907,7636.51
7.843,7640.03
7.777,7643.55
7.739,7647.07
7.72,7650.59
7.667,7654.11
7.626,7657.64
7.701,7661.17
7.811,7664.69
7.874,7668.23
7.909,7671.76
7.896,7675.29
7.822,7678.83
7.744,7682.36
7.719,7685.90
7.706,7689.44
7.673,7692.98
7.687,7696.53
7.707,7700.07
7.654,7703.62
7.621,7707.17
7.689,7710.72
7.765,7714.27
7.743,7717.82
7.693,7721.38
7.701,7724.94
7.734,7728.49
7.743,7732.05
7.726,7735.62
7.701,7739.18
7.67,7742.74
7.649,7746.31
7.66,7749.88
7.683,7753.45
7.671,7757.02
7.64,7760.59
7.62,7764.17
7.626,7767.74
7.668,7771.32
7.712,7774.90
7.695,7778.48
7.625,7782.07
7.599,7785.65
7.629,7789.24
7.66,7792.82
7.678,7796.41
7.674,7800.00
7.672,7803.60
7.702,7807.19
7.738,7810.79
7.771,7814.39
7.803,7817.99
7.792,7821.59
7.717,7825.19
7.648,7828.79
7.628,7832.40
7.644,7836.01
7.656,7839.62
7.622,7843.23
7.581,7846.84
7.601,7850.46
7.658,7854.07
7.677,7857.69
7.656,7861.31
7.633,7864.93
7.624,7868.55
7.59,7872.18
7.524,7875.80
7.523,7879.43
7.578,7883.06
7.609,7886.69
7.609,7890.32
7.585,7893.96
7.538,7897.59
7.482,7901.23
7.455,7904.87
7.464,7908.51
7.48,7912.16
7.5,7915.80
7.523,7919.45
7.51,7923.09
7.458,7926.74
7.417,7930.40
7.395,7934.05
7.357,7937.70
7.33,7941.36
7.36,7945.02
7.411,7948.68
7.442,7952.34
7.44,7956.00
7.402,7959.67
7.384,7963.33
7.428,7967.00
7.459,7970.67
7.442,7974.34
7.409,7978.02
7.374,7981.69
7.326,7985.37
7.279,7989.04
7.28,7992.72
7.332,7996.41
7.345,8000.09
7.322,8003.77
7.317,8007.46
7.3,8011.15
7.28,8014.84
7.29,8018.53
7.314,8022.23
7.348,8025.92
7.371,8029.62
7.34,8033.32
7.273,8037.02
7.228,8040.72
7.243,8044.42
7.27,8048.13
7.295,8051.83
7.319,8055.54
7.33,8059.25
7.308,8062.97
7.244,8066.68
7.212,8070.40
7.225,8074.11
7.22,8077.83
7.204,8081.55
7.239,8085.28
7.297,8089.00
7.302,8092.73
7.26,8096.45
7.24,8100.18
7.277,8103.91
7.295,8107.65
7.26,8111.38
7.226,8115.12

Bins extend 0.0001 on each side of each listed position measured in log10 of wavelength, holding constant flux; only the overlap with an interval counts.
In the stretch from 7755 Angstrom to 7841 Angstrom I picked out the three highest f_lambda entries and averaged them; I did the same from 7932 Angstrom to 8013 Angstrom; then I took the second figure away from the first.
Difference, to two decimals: 0.34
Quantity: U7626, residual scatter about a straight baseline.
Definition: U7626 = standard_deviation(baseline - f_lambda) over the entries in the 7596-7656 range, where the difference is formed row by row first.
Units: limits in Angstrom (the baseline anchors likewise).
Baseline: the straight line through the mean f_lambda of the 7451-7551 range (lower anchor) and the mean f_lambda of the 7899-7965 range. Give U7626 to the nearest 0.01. 0.08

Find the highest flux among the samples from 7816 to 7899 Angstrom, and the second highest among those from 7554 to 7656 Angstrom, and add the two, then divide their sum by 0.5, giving 31.7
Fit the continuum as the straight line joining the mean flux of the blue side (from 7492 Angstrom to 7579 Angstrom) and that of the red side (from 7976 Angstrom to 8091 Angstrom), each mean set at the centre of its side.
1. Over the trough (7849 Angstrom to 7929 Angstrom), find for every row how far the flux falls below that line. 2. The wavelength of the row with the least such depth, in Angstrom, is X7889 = 7857.69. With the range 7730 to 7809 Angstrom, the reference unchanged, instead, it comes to 7807.19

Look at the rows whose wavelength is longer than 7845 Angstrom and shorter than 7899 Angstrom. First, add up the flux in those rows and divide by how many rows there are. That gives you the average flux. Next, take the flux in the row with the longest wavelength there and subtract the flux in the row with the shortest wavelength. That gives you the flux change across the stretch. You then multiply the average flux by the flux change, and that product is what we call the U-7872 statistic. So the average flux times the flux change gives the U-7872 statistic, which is -0.33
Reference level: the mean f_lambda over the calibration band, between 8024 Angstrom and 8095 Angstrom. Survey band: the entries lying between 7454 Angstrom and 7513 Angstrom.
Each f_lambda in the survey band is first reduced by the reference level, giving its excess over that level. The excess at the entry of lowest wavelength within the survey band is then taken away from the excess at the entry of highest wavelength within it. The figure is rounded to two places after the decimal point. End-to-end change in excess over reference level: 0.01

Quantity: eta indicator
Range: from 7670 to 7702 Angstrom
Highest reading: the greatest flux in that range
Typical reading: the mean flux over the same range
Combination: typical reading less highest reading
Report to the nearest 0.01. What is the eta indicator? -0.15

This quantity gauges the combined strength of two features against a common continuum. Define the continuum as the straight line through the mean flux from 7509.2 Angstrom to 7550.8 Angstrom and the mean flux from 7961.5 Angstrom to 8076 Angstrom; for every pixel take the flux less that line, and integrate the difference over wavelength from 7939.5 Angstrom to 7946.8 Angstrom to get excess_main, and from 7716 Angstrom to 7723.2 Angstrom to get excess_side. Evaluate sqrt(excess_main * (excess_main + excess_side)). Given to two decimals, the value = 0.48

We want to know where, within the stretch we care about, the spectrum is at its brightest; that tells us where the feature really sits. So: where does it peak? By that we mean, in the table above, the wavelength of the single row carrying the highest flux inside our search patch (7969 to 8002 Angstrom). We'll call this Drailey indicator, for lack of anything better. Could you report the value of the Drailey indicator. 7970.67 Angstrom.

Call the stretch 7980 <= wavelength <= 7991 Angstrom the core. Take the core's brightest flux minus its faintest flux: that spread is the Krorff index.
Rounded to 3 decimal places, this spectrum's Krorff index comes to 0.095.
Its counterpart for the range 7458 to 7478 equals 0.083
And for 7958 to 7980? 0.075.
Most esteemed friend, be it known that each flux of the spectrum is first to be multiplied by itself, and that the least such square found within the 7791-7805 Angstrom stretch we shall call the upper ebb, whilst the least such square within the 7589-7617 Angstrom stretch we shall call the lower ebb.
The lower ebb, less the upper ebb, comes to 3.7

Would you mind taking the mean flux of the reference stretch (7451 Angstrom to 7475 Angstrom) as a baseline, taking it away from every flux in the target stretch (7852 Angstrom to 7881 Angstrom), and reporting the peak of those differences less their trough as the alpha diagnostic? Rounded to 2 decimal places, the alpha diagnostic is 0.15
